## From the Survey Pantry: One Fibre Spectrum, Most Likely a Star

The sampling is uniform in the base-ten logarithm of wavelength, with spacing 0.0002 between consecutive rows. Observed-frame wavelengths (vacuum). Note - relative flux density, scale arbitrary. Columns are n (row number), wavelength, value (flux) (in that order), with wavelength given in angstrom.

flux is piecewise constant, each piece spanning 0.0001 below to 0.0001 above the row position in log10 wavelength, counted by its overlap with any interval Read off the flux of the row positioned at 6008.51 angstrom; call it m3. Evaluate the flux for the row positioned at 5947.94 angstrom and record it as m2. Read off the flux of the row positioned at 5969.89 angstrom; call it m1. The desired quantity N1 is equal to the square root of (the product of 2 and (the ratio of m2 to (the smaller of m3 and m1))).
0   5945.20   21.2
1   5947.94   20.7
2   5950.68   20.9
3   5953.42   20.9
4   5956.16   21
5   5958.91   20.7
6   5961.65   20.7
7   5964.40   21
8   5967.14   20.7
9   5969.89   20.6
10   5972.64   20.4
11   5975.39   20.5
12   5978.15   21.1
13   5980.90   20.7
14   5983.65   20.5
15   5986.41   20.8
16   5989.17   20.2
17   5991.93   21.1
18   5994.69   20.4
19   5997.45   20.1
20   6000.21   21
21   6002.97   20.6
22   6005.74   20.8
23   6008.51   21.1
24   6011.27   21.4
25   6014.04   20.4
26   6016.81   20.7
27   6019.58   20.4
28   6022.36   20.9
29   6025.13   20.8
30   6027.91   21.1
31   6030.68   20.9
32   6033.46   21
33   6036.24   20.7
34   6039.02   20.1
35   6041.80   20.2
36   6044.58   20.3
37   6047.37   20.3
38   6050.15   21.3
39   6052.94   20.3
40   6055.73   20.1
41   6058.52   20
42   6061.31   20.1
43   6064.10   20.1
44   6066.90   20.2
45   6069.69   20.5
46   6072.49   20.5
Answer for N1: 1.42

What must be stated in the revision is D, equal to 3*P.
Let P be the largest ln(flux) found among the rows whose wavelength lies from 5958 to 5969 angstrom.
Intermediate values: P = 3.04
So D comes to 9.134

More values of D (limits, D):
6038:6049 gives 9.032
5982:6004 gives 9.148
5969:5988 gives 9.148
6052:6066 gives 9.032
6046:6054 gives 9.176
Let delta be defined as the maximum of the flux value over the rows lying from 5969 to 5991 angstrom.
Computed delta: 21.1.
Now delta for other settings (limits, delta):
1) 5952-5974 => 21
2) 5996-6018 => 21.4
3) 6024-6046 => 21.1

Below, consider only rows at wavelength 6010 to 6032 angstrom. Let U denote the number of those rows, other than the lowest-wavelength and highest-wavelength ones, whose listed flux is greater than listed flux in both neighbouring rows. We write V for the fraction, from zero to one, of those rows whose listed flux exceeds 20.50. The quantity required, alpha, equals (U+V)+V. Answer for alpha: 4.5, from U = 3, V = 0.75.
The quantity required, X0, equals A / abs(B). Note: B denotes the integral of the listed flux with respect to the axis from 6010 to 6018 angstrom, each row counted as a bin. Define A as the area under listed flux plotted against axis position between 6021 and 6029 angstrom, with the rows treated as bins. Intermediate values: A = 167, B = 167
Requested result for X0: 1.00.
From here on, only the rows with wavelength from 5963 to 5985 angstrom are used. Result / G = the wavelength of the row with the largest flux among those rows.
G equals 5978.15 angstrom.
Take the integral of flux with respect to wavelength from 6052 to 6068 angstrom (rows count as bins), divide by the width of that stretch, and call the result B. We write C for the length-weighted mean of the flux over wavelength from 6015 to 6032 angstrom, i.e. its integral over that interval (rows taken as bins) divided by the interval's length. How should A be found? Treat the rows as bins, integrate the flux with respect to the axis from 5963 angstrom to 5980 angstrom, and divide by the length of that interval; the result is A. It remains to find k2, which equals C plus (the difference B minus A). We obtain 20.2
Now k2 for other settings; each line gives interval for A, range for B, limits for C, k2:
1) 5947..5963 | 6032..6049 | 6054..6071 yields 19.8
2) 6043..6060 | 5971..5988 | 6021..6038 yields 21.2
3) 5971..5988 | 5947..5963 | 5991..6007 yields 20.8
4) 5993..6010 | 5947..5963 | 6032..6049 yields 20.6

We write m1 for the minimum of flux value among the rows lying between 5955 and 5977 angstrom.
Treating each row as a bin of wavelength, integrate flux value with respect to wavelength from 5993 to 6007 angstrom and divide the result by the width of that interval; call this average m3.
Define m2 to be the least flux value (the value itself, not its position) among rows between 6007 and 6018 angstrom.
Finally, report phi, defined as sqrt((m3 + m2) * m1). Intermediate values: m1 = 20.4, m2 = 20.4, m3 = 20.6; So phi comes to 28.9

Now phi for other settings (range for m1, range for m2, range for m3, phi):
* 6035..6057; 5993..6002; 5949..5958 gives 28.7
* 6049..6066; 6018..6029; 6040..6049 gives 28.5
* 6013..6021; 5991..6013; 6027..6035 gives 29.0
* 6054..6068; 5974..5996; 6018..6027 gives 28.6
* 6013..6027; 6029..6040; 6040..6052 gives 28.8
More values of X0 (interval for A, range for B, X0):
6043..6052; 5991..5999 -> 1.13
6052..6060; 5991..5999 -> 0.98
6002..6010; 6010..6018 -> 1.00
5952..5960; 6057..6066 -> 0.92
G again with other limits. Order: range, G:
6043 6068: 6050.15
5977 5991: 5978.15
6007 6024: 6011.27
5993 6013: 6011.27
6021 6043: 6027.91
